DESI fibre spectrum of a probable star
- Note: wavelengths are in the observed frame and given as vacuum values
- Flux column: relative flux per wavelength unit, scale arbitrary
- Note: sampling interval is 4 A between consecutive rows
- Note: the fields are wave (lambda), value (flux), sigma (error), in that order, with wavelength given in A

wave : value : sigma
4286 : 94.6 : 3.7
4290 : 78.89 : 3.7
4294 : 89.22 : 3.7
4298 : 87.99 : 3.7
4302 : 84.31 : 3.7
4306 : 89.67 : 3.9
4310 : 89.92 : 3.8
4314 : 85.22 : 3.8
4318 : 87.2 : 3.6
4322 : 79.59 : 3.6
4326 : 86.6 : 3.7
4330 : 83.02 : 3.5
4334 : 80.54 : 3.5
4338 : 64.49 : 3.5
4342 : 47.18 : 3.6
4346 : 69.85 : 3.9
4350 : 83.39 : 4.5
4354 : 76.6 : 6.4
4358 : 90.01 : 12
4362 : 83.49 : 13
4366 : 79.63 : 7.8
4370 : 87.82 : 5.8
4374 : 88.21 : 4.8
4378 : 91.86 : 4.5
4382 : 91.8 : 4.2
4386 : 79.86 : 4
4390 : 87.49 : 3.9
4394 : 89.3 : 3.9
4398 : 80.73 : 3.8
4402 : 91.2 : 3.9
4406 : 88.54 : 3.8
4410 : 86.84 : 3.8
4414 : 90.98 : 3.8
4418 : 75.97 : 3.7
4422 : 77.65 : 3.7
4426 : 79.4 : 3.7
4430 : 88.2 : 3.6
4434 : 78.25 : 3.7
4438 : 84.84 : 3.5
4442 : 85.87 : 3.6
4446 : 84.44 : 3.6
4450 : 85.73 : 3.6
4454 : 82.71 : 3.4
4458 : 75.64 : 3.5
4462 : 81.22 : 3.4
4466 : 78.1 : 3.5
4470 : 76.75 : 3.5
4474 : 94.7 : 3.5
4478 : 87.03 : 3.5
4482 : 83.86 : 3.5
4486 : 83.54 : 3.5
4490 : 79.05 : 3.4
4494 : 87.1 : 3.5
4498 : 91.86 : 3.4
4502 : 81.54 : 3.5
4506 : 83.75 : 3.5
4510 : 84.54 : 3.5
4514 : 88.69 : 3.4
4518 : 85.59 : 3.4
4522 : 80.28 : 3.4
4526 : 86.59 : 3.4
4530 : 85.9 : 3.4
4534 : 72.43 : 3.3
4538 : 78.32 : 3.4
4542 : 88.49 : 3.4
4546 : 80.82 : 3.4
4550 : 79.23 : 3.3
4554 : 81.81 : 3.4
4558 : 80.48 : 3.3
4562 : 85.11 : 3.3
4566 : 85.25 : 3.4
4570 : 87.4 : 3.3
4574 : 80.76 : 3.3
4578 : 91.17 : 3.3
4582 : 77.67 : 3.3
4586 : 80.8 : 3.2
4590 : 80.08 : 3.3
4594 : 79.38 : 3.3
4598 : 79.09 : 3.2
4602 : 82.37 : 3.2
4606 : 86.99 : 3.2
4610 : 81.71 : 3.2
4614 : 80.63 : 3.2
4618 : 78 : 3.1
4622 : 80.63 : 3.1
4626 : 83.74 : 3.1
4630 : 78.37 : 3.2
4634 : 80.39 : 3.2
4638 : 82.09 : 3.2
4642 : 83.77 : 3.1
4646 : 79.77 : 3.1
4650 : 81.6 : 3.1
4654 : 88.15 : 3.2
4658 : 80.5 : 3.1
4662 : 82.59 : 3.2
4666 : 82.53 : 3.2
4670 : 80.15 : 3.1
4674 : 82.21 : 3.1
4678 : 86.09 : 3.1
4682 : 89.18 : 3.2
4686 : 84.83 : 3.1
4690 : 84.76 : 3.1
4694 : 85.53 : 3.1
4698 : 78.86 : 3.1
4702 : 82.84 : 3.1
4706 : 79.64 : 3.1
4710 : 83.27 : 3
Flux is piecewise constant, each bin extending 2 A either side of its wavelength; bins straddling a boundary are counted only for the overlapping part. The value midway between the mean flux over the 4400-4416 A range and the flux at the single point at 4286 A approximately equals 92.0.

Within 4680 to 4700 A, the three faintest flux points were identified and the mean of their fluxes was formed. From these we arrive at 82.8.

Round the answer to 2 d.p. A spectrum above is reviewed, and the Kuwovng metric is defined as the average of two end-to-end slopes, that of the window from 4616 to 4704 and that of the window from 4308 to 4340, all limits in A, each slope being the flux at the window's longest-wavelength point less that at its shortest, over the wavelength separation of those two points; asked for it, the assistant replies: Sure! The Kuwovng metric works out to -0.43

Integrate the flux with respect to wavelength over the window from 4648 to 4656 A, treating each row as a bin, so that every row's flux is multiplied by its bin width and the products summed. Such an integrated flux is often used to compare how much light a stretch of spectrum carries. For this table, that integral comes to 679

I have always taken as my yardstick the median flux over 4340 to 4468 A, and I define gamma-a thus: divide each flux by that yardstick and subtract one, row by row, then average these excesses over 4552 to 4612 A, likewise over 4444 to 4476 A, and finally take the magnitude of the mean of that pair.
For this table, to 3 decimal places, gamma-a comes 0.017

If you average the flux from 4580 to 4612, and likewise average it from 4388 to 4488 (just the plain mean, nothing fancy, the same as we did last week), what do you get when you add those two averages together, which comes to 165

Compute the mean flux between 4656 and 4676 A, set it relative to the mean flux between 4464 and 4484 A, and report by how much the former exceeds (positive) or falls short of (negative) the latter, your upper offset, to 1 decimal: -2.5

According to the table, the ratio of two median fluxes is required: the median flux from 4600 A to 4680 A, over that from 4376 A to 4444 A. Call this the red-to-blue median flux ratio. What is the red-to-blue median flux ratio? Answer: 0.94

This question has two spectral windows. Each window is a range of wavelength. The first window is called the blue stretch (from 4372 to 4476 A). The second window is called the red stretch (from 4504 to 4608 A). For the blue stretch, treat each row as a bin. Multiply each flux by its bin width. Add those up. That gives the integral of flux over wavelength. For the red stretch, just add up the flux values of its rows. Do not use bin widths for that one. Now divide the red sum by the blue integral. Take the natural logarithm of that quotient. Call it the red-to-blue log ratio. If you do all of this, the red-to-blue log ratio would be -1.41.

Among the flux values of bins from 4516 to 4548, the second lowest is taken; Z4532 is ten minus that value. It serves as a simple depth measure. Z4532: -68.3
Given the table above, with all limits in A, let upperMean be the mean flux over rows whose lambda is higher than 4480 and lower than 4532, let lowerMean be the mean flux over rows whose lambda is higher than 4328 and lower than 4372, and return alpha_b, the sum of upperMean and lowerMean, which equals 161.7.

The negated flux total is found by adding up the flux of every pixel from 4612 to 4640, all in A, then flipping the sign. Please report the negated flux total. -564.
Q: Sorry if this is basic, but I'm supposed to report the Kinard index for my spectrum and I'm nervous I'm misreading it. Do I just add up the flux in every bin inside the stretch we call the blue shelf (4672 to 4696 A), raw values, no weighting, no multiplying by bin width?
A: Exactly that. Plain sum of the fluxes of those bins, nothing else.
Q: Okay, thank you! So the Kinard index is 513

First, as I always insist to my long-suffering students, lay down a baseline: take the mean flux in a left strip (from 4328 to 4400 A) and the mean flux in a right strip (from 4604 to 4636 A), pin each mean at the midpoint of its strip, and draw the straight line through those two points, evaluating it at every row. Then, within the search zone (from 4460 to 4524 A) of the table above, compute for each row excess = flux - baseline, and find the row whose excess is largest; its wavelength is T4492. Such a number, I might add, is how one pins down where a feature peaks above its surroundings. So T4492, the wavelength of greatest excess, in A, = 4474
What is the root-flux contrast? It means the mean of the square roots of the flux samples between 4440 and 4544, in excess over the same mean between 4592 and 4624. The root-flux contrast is 0.135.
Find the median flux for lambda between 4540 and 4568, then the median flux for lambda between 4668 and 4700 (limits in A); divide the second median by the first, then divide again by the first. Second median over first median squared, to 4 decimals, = 0.0127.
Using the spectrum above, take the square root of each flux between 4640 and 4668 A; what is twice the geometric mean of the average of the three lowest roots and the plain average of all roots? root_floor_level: 18.1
